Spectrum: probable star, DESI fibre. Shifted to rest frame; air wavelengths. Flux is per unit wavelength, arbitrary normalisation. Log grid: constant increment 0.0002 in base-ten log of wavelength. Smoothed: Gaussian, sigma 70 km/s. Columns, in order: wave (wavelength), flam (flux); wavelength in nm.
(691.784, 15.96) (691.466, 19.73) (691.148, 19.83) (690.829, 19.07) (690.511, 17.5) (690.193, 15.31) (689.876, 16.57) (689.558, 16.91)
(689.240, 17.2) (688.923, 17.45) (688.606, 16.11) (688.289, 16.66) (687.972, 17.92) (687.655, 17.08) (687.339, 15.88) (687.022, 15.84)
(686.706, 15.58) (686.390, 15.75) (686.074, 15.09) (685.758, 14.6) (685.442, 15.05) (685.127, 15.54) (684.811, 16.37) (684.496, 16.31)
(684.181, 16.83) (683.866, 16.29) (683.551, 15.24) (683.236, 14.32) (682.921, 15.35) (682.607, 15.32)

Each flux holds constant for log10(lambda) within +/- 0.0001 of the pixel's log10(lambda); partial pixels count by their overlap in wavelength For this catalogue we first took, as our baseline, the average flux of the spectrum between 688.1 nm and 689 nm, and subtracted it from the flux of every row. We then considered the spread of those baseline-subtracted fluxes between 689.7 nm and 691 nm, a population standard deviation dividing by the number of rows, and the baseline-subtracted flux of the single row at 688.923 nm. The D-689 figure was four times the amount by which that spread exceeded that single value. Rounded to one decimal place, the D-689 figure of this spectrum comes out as 2.6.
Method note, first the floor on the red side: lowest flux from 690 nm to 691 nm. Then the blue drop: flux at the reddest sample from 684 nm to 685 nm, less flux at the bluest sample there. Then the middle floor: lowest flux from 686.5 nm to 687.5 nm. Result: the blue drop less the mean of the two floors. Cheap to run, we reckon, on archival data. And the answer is -15.9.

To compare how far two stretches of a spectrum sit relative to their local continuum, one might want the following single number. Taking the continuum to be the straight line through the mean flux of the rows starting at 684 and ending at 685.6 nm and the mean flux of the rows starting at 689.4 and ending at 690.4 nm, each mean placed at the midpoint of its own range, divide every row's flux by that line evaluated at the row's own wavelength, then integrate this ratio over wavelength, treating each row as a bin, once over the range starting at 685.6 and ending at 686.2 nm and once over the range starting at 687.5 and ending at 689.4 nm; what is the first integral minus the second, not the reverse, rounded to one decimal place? -1.4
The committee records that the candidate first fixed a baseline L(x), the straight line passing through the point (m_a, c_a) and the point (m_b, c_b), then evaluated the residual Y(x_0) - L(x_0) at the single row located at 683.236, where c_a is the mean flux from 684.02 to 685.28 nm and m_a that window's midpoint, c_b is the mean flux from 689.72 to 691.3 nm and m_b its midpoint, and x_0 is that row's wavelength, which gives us -1.6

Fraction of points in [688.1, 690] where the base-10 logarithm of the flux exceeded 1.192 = 1.00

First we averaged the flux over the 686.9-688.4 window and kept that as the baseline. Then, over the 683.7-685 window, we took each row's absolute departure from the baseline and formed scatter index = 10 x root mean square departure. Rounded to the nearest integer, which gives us 3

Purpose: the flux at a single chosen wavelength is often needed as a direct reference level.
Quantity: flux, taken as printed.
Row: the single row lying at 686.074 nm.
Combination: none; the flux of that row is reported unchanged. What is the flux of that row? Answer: 15.09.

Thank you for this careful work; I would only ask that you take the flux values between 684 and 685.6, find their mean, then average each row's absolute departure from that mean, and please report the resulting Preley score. 0.58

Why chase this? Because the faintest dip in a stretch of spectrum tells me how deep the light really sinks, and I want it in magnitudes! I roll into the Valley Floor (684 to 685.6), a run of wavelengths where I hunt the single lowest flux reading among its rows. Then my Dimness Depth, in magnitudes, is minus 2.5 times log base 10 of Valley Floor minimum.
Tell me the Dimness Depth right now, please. -2.94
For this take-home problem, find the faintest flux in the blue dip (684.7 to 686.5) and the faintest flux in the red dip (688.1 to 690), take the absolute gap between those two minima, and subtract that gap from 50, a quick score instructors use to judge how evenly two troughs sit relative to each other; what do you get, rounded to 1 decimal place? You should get 48.5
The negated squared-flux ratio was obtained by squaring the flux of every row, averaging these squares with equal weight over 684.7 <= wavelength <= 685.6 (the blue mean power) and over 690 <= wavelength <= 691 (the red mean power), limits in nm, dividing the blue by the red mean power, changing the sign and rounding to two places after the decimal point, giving -0.81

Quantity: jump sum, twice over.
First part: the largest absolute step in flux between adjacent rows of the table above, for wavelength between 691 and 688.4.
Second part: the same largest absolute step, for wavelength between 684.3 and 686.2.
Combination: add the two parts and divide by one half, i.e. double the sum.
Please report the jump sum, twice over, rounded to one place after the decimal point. 6.0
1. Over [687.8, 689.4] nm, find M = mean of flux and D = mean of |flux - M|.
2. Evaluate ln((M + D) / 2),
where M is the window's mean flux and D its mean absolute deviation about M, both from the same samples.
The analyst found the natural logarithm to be 2.18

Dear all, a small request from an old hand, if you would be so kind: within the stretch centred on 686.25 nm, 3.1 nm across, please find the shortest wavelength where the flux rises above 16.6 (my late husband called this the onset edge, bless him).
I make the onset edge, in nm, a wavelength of 687.655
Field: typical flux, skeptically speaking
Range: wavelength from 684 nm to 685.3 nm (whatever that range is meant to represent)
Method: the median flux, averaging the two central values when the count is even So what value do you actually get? 16.3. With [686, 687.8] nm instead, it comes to 15.8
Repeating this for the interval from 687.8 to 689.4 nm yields 17.2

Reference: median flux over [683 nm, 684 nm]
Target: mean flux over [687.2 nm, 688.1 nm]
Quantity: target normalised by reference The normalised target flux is 1.11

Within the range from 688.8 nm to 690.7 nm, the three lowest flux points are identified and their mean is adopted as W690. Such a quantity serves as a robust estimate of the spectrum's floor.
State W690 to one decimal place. 16.3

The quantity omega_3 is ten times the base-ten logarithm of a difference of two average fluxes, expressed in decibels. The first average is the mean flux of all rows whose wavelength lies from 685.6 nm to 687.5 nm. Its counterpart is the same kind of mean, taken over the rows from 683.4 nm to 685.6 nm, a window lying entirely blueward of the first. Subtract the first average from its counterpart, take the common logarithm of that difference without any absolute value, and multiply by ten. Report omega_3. -3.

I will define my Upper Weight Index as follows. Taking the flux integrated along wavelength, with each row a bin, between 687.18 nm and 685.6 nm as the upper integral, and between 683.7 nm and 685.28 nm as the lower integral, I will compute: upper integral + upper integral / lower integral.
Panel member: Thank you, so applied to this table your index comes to 25.2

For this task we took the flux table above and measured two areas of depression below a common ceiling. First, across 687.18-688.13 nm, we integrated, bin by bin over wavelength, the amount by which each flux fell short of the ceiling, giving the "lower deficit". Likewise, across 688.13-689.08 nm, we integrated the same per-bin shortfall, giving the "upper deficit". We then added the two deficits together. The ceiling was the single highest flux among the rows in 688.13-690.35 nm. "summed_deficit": 1.14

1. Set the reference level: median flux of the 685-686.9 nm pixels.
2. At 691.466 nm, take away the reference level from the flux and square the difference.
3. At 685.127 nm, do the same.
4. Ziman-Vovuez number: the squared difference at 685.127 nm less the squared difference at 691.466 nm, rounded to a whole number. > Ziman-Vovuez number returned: -19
